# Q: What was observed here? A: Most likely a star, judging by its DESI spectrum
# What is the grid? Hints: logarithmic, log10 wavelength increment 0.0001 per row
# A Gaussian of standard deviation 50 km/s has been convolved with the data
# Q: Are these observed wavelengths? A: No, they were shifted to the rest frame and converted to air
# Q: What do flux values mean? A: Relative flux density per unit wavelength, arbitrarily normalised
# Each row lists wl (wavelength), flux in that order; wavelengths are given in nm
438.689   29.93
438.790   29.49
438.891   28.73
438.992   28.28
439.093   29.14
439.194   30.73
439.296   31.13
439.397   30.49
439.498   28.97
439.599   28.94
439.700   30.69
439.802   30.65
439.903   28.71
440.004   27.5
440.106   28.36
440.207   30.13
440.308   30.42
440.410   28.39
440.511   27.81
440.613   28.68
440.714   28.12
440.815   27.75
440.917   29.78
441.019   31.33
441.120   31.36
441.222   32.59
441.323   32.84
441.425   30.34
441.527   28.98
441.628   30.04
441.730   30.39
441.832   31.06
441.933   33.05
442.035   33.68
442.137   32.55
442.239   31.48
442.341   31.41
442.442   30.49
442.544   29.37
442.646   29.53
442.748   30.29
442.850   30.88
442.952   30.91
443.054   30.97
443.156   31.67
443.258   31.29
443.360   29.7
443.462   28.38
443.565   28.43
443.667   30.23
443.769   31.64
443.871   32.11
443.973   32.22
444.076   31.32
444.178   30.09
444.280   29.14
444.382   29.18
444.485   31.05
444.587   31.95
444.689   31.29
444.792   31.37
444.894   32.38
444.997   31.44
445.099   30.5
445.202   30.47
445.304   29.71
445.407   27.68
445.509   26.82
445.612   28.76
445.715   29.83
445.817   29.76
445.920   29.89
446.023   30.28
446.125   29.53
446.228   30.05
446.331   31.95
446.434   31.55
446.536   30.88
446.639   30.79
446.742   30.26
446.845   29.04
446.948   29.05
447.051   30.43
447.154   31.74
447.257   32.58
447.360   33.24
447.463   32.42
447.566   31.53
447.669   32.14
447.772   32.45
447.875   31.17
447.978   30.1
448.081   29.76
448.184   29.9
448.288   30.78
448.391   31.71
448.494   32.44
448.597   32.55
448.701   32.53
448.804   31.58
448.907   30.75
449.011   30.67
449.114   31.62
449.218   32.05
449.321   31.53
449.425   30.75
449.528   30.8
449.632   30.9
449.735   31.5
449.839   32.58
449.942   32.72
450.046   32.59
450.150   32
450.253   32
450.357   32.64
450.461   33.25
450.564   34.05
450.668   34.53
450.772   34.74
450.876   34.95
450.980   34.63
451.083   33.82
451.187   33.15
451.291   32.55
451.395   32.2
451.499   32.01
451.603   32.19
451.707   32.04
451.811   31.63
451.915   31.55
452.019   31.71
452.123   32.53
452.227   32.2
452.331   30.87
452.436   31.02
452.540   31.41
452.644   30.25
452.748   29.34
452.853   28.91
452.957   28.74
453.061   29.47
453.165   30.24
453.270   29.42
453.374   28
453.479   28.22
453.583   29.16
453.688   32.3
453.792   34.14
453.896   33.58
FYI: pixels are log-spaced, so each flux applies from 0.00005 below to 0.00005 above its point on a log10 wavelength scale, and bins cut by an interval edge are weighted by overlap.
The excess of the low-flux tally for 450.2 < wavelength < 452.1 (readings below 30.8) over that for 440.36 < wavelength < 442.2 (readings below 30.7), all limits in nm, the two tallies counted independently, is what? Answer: -10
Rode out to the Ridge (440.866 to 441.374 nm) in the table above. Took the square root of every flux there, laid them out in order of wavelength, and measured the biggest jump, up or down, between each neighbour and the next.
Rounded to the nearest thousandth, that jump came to 0.140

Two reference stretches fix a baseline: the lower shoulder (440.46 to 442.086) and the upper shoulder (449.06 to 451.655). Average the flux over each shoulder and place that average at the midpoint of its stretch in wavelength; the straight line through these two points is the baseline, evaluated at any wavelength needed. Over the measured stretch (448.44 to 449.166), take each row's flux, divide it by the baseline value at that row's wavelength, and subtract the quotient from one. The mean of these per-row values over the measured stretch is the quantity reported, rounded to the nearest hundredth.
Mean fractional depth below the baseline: 0.02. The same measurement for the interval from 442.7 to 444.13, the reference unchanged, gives 0.01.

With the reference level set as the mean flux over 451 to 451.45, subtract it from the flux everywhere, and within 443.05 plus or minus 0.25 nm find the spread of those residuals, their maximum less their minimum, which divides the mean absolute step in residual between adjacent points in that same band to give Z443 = 0.370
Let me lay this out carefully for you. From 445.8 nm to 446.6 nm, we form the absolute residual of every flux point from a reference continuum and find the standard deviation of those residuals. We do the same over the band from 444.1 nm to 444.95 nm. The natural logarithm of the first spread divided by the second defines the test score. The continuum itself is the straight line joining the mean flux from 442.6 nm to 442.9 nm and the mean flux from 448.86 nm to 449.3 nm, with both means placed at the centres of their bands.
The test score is -0.2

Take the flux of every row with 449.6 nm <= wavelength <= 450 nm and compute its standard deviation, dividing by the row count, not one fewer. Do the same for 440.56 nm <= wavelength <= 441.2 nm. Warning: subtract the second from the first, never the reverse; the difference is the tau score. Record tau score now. -0.69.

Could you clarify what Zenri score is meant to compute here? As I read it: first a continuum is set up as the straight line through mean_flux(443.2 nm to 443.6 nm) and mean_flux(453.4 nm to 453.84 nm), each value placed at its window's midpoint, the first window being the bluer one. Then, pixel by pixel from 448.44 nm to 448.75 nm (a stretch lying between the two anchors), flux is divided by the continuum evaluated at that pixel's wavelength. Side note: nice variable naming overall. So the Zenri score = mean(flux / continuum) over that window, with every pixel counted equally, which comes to 1.08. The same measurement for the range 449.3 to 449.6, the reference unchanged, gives 1.02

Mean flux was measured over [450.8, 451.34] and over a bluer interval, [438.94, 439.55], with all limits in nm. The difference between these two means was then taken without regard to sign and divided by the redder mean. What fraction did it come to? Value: 0.12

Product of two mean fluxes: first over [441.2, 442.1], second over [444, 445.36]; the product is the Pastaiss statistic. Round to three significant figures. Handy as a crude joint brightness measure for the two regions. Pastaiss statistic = 967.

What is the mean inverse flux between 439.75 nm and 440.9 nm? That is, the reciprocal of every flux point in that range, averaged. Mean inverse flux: 0.0348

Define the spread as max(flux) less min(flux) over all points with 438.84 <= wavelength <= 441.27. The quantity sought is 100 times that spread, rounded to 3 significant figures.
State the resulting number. 509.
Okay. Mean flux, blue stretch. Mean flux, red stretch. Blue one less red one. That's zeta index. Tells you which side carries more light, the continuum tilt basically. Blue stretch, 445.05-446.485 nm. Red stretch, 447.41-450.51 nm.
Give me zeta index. -1.9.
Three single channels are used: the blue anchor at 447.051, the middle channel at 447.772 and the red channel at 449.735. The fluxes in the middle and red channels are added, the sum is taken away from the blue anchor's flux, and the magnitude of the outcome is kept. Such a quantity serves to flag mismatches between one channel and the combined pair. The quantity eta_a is 33.5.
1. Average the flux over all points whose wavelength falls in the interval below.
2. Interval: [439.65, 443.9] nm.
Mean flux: 30.3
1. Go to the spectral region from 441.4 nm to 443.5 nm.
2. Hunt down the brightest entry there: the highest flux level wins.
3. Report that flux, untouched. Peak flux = 33.68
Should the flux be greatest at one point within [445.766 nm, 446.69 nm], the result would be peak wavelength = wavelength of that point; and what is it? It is 446.331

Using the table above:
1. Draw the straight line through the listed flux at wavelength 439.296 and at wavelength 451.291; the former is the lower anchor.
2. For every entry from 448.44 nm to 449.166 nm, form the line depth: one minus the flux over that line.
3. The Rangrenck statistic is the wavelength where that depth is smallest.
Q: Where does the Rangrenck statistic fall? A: 448.597 nm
